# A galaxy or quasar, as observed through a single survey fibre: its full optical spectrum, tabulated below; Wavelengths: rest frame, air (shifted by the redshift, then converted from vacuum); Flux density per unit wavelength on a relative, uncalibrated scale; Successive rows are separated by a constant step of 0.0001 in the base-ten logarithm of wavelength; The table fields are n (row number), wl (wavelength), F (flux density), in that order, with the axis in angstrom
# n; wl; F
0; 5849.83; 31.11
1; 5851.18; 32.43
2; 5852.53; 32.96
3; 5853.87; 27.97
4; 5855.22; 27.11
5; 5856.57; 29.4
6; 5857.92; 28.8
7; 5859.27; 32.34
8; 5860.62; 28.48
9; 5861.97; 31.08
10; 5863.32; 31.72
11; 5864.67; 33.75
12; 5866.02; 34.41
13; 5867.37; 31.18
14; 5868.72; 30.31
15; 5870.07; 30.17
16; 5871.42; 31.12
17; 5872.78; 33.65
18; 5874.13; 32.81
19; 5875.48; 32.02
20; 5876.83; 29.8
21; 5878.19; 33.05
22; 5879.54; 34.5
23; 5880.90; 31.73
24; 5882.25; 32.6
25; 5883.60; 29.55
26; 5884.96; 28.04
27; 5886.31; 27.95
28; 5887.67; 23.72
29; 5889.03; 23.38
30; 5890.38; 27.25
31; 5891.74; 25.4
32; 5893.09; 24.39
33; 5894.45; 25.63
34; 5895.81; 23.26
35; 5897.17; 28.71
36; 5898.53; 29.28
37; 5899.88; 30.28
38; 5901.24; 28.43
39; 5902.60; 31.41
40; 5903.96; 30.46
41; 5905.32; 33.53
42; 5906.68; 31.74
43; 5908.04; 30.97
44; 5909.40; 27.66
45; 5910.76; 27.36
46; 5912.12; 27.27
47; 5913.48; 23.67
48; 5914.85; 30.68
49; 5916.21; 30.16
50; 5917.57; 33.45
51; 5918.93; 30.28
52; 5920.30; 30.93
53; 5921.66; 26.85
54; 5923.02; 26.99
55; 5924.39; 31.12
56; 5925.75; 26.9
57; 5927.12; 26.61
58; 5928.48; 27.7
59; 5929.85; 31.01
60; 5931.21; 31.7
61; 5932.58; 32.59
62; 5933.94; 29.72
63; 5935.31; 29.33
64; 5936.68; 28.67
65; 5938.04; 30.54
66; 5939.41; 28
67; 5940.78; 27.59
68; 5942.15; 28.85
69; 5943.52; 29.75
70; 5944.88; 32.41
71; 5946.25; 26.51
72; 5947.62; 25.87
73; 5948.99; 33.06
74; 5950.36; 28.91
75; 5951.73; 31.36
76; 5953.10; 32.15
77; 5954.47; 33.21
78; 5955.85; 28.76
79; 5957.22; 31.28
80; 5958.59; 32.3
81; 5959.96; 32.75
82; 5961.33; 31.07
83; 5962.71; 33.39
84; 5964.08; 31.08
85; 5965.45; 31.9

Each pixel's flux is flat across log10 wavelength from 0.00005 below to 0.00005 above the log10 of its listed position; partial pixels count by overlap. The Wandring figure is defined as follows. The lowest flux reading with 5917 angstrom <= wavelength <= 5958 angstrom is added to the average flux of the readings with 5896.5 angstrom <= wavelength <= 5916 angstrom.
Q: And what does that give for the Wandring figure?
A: 55.3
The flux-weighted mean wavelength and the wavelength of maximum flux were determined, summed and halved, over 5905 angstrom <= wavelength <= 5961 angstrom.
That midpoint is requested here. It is 5919.1 angstrom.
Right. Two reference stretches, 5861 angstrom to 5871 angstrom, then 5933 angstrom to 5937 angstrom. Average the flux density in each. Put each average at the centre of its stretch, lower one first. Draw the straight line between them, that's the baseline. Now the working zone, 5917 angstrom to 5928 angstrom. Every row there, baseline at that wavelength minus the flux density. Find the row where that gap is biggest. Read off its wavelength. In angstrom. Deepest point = 5927.12 angstrom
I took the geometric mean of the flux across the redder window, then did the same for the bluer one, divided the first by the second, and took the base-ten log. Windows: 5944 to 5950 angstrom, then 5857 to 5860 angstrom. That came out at -0.02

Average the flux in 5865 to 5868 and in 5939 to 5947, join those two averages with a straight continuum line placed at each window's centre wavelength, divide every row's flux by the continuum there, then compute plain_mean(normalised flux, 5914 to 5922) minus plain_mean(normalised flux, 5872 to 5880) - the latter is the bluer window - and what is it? 0.00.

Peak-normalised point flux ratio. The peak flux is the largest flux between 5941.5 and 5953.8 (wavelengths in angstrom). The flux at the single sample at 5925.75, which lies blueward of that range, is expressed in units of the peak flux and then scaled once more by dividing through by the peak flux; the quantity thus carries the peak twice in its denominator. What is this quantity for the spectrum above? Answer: 0.025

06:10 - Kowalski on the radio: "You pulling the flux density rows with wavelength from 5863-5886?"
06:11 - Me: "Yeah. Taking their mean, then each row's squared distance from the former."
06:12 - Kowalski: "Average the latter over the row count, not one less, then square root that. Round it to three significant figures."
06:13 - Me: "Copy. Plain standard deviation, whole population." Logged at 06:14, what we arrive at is 1.77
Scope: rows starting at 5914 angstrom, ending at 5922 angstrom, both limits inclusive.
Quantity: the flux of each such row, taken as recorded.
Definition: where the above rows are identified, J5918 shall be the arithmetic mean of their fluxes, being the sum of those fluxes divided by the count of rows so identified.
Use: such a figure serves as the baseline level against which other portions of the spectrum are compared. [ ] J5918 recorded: 30.4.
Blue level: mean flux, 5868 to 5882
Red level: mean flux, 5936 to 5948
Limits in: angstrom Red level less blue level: -3.2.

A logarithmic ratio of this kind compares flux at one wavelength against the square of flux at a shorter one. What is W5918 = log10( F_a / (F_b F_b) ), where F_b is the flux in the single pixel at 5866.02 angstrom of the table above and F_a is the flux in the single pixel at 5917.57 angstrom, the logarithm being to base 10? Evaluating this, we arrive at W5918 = -1.55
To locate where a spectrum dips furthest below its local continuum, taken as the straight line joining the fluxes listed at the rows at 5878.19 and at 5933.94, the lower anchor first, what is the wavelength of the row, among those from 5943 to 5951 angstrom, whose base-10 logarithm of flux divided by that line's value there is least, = 5947.62 angstrom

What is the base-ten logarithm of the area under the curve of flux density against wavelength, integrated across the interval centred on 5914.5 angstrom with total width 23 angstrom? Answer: 2.83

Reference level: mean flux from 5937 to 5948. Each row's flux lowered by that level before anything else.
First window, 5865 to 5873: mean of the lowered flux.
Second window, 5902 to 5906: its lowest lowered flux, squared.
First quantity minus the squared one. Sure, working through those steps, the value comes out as 0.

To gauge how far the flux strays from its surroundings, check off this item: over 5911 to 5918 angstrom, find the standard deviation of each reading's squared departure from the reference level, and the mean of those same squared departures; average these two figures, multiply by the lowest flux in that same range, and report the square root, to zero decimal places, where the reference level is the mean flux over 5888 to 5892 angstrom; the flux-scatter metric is 24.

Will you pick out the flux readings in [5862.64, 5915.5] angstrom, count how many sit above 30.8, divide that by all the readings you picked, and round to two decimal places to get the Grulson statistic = 0.41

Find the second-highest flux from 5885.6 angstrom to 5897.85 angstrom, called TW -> 27.95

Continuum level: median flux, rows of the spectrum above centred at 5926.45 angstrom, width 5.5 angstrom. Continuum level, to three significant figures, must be 27.3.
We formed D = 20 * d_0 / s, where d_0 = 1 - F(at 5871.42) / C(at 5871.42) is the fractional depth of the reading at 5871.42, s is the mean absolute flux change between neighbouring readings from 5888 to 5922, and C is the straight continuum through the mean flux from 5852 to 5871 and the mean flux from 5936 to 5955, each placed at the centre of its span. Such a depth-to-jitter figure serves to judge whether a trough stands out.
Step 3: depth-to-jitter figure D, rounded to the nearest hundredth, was -0.15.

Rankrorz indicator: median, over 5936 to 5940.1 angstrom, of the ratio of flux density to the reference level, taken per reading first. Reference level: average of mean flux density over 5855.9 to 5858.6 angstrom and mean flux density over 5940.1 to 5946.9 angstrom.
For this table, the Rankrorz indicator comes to 0.99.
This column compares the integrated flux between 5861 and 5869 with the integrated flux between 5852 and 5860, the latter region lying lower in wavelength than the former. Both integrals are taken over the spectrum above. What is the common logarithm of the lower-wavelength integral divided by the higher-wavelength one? -0.033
